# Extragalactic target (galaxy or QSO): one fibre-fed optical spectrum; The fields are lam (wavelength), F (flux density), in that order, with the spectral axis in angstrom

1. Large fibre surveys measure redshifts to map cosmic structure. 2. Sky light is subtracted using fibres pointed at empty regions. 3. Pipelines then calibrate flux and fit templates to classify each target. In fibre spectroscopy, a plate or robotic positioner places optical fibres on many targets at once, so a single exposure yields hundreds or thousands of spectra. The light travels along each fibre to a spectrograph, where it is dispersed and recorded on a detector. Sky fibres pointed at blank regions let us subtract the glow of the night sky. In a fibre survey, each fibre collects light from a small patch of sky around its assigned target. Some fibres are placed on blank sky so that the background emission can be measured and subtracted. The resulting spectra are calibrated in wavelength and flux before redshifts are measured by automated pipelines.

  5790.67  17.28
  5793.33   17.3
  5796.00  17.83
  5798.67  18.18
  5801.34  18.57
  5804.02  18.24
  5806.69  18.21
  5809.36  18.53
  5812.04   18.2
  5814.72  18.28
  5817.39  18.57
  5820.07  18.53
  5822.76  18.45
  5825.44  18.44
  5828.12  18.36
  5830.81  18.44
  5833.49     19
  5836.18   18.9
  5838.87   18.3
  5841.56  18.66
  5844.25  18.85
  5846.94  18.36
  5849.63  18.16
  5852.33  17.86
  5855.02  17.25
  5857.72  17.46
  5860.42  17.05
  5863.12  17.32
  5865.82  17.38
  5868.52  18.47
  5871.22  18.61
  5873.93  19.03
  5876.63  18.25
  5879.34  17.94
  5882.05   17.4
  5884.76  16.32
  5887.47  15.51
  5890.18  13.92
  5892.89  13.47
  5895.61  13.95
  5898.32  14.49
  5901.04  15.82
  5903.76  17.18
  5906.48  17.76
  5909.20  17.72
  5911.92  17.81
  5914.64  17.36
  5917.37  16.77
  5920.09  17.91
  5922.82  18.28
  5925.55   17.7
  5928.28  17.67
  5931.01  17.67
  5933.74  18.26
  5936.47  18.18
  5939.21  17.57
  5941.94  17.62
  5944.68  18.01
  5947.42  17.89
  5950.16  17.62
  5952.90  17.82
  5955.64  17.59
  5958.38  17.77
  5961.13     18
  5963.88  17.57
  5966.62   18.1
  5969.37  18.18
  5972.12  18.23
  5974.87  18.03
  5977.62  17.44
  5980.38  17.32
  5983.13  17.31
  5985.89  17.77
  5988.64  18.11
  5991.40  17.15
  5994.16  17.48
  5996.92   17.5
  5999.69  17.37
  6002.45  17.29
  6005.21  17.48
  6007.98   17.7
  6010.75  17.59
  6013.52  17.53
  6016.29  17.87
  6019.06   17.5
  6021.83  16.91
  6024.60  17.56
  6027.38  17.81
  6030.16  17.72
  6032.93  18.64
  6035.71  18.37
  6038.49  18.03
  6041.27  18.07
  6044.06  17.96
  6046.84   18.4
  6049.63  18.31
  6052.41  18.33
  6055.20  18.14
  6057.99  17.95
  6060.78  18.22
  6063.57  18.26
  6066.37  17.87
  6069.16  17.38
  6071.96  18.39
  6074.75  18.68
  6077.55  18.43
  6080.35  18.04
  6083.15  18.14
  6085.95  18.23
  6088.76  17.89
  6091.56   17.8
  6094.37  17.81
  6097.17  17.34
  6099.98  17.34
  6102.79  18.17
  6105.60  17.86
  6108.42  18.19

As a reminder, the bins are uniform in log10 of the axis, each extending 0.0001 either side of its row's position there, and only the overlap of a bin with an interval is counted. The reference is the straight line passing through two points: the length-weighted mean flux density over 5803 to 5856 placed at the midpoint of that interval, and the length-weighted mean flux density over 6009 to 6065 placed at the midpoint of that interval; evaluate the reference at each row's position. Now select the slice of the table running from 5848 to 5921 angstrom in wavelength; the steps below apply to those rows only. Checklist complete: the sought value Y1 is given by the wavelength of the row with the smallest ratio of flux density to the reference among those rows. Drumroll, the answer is 5892.89 angstrom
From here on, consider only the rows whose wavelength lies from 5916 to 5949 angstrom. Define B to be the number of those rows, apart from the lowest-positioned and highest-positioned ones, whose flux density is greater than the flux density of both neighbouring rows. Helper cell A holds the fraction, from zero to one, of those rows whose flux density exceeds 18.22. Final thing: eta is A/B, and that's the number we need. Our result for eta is 0.06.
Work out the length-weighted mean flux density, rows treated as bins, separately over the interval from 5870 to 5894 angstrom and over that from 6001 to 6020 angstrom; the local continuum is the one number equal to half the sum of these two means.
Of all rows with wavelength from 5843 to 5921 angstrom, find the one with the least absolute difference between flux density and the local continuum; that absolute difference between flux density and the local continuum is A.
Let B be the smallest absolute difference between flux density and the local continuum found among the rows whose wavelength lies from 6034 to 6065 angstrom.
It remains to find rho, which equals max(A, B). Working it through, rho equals 0.8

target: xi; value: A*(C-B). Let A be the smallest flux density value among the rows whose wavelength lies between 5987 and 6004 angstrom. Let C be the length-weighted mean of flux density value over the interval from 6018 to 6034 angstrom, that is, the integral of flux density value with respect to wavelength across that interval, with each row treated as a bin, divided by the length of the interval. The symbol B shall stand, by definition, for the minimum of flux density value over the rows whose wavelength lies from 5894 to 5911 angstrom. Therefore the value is 64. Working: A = 17.15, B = 13.95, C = 17.7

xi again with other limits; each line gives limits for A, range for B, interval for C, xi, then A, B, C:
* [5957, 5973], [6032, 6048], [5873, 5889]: -11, 17.57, 17.96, 17.3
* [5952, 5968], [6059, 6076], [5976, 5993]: 3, 17.57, 17.38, 17.5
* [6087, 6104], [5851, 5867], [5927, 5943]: 14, 17.34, 17.05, 17.8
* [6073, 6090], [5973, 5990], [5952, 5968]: 9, 17.89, 17.31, 17.8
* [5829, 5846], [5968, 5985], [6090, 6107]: 8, 18.3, 17.31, 17.7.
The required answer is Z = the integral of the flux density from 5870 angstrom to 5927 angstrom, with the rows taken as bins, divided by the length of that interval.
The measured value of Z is 16.8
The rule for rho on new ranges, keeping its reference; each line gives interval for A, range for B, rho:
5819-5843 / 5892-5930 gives 1.1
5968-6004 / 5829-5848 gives 1.1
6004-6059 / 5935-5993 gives 0.2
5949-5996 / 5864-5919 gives 0.0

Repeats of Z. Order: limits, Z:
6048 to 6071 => 18.1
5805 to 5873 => 18.2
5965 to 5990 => 17.8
